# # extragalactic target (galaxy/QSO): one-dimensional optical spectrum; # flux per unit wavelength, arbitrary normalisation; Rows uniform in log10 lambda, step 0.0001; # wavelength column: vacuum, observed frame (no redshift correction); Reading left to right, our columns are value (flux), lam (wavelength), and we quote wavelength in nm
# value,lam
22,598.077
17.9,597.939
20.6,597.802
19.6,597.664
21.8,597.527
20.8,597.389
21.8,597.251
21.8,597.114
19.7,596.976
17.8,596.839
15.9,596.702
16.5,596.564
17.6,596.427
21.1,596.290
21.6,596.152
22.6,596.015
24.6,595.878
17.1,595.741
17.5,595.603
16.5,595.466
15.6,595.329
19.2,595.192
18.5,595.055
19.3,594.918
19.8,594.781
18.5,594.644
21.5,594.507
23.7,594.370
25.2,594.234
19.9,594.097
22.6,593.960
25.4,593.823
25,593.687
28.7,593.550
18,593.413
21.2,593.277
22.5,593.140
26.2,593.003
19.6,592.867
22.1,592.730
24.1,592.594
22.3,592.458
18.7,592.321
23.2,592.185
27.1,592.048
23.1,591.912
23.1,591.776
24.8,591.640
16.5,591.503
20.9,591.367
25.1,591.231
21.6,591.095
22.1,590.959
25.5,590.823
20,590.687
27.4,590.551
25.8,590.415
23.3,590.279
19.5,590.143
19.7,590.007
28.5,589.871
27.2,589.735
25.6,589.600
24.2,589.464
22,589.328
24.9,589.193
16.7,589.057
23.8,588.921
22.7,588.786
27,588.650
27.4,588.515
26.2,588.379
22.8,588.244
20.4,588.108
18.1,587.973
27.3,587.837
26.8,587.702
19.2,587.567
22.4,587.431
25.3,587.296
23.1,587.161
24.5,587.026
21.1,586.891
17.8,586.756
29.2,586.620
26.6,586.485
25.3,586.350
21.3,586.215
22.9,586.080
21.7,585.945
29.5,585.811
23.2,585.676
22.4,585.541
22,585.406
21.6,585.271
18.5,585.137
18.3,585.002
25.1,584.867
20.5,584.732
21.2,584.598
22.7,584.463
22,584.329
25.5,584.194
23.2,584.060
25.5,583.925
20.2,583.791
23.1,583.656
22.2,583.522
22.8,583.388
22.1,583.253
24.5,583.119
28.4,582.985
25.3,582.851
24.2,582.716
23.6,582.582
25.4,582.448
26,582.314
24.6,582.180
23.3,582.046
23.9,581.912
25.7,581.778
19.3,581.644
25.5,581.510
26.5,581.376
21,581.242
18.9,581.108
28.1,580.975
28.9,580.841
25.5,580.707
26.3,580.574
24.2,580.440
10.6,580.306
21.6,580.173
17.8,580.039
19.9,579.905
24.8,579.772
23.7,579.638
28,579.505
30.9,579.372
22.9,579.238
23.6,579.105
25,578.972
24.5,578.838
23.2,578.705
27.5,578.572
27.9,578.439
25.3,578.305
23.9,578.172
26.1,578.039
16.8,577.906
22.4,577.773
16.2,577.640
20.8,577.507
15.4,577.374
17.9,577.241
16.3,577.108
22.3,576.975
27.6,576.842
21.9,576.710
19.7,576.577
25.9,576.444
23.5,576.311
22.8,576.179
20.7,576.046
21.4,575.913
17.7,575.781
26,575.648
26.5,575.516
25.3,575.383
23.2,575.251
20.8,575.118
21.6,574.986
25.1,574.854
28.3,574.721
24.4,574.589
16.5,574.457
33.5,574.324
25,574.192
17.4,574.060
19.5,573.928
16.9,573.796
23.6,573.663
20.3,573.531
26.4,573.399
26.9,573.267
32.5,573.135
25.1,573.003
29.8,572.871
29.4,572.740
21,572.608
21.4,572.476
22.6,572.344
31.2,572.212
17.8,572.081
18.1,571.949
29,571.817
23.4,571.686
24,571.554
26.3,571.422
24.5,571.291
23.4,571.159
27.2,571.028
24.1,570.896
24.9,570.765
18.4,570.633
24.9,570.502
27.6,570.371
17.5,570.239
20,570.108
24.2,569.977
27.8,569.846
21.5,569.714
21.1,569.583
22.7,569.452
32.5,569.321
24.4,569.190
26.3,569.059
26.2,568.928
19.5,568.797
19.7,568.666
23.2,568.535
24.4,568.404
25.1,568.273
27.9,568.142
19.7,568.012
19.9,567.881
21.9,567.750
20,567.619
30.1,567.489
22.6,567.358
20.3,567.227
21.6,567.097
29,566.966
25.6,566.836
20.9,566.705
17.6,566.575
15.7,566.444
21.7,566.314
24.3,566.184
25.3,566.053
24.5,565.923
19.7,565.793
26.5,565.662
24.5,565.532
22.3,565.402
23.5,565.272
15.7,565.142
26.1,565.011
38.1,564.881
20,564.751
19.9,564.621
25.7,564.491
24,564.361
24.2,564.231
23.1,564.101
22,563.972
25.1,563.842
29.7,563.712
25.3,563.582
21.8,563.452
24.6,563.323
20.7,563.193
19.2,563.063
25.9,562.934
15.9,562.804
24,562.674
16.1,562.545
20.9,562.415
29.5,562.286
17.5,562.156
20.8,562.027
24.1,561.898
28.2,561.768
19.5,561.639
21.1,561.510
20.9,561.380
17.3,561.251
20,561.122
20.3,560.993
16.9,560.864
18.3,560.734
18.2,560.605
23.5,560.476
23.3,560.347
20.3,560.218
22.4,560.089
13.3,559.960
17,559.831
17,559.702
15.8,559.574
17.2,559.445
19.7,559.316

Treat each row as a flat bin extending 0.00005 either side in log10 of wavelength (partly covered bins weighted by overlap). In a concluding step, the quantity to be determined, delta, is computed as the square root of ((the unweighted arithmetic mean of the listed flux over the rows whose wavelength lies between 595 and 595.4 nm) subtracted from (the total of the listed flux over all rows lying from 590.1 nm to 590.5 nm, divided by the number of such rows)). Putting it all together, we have 2.3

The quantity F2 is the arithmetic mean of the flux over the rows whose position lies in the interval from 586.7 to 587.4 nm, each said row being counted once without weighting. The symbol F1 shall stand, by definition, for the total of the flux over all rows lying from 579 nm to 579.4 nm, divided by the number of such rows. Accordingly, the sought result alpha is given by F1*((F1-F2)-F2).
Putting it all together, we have -488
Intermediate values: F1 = 25.8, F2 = 22.4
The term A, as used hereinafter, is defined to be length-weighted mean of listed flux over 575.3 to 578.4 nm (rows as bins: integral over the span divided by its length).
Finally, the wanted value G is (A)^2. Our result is 480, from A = 21.9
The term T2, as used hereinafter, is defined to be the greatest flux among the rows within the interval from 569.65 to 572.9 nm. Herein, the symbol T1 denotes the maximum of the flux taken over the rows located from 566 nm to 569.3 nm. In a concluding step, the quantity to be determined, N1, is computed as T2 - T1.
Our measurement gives 1.1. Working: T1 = 30.1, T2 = 31.2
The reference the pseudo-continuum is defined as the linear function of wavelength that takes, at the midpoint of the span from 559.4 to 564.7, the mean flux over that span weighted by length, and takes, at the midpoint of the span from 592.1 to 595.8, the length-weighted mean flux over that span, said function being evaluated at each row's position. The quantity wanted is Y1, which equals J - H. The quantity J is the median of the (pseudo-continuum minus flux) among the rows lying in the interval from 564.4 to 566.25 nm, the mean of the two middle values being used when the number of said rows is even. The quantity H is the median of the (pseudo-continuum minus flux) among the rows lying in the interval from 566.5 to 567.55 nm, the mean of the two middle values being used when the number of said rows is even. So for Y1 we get -2.3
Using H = -0.9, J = -3.2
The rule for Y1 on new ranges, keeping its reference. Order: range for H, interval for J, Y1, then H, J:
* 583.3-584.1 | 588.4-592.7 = -0.4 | -1.7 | -2.1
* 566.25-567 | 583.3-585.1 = -1.4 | -0.1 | -1.5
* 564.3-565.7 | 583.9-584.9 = 1.0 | -2.8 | -1.7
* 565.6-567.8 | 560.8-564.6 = 0.1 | -0.7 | -0.6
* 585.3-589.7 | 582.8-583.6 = -0.5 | -1.9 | -2.4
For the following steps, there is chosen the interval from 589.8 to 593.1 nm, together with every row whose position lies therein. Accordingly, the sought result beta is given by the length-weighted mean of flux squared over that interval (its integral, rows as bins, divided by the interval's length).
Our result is 534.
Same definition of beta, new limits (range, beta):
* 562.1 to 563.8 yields 523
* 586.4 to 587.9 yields 585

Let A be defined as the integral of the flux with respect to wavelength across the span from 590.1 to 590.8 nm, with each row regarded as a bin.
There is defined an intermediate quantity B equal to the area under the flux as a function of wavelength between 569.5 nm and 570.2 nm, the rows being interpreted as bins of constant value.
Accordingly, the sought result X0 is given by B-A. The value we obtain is -1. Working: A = 16.4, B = 16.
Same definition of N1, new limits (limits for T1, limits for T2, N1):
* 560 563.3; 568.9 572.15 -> 3.0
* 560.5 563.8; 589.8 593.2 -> -1.2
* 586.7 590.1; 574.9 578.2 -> -0.9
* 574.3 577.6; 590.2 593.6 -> -4.8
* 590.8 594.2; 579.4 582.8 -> 0.2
